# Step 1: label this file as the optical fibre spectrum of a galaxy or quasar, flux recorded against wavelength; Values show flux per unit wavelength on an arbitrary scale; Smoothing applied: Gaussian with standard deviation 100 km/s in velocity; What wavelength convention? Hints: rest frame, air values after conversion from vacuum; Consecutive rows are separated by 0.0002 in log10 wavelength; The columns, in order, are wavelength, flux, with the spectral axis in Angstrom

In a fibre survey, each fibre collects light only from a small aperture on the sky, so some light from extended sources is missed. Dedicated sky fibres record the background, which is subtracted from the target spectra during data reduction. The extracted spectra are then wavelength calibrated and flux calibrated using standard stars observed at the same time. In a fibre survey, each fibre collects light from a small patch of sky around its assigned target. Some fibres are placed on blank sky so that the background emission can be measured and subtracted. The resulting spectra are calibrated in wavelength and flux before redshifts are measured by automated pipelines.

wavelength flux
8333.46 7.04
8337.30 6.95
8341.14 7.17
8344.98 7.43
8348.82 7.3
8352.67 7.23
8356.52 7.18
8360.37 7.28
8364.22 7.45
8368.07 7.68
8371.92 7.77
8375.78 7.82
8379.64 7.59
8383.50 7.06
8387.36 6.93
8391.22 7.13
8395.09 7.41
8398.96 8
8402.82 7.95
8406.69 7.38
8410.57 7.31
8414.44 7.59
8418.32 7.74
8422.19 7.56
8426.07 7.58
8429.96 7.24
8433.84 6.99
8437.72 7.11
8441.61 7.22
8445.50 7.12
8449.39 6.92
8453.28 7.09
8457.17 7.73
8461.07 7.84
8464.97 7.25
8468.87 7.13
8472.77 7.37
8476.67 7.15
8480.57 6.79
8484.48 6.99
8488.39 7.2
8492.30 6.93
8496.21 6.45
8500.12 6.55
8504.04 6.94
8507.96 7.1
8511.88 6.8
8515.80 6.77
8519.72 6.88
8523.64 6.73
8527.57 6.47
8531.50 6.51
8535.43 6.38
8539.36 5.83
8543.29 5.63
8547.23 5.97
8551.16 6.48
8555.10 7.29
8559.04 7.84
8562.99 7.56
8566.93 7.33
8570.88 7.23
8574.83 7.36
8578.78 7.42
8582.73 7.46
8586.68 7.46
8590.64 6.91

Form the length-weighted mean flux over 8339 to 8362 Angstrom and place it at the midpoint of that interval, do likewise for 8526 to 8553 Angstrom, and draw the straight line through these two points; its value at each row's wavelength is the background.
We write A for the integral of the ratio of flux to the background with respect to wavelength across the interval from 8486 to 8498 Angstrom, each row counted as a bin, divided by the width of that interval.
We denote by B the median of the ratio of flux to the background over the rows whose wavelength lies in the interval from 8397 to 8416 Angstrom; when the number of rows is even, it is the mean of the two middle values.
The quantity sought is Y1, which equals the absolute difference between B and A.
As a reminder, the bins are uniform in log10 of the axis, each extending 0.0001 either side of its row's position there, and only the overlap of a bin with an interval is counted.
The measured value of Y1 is 0.04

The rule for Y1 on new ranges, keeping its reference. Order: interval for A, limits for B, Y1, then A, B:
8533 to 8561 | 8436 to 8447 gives 0.00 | 1.06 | 1.060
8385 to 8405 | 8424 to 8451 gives 0.01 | 1.07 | 1.060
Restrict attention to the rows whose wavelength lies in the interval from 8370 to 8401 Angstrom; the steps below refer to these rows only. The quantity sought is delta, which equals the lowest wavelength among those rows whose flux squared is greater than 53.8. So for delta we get 8371.92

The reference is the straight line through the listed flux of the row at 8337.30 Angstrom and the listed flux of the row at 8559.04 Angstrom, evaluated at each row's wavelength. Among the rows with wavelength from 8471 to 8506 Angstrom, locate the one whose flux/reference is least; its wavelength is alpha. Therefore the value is 8496.21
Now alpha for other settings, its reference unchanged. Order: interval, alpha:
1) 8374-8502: 8496.21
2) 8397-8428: 8410.57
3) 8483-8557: 8543.29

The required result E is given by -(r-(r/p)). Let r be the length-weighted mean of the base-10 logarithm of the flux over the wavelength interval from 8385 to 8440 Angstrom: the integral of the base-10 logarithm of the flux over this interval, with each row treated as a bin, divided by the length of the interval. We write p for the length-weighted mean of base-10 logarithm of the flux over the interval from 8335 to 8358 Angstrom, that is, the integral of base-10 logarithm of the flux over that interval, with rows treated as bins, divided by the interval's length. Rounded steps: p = 0.86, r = 0.870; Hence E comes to 0.14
